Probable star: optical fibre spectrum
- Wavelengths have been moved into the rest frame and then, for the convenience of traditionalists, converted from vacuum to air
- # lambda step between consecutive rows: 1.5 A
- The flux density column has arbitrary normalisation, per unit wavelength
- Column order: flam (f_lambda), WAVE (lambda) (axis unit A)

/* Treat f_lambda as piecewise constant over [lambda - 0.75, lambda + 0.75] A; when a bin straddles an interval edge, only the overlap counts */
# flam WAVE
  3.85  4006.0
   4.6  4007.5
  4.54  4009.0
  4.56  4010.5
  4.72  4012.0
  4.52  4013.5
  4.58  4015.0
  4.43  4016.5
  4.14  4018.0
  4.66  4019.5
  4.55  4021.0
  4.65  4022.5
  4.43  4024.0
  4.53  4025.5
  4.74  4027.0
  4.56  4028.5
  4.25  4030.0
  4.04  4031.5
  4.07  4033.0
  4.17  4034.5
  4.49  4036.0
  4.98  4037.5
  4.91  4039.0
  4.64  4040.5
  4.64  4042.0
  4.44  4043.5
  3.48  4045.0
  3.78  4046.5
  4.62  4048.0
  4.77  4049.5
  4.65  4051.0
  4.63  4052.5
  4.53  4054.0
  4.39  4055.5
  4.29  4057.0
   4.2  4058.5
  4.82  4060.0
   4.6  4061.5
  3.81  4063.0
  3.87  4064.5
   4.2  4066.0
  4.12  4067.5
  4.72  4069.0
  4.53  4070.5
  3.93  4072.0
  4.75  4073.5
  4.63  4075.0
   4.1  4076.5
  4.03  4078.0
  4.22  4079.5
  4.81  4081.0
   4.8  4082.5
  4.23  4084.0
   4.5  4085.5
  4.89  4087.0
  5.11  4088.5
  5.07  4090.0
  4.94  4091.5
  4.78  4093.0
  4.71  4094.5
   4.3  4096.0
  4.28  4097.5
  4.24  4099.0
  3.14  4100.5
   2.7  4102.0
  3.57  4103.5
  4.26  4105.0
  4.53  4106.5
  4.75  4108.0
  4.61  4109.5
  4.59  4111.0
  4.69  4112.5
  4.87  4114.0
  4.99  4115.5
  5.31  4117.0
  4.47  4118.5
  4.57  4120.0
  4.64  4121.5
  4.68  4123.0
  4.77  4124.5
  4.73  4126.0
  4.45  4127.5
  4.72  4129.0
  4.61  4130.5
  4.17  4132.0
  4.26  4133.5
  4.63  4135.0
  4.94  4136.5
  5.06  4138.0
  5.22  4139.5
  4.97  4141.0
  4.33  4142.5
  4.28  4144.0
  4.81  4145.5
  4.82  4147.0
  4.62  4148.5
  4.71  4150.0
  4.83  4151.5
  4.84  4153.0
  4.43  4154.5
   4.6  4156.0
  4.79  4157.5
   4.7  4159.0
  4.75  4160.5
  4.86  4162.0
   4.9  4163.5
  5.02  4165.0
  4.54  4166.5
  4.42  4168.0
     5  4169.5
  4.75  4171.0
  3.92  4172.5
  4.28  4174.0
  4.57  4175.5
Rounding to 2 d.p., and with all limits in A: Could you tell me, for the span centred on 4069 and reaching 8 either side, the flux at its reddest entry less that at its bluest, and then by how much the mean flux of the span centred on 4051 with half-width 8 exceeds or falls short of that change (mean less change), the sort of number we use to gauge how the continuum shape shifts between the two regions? 4.84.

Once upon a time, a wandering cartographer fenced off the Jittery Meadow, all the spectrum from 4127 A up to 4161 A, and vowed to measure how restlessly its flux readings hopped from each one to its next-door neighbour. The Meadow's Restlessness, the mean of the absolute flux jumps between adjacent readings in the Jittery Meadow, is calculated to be 0.21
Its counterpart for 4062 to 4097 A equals 0.29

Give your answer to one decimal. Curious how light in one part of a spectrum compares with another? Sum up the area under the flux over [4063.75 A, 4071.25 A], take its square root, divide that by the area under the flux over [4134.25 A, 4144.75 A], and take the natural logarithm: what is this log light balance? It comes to -2.2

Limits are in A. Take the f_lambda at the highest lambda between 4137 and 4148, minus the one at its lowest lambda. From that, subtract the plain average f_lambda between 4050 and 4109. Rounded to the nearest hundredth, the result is -4.62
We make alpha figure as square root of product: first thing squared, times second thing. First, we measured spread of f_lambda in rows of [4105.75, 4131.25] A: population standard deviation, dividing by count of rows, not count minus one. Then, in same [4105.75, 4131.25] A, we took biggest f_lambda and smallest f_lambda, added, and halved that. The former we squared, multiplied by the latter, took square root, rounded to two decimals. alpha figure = 0.44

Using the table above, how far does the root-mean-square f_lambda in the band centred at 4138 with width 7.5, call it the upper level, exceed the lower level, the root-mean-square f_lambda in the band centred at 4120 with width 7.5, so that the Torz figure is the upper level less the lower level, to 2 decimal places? 0.22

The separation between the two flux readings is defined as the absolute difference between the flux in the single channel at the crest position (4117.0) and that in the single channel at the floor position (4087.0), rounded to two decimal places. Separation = 0.42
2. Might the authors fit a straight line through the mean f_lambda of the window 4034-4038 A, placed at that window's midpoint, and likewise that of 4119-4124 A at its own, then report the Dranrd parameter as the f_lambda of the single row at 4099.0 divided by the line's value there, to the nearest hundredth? 0.92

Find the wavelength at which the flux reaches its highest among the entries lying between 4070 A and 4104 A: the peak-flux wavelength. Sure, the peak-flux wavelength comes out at 4088.5 A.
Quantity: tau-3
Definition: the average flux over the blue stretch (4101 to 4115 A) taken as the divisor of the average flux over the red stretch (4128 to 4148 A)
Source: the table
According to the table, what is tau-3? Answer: 1.09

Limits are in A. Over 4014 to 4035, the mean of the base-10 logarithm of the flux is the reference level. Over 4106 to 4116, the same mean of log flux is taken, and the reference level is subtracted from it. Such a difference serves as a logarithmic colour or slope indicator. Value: 0.03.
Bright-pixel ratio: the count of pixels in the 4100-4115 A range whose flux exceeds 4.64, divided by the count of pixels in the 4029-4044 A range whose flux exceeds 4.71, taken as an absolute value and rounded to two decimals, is 1.50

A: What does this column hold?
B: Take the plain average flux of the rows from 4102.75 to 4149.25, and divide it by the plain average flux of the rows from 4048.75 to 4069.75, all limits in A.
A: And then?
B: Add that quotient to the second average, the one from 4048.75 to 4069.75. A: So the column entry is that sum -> 5.46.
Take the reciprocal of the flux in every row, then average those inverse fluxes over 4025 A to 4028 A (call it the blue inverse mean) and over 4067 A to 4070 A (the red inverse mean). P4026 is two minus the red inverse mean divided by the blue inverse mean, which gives 0.95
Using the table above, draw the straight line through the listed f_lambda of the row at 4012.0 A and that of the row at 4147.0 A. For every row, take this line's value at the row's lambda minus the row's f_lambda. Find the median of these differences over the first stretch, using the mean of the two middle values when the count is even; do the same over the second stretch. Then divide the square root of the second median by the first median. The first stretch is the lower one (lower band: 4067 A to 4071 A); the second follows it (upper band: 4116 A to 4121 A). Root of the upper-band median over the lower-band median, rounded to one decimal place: 2.1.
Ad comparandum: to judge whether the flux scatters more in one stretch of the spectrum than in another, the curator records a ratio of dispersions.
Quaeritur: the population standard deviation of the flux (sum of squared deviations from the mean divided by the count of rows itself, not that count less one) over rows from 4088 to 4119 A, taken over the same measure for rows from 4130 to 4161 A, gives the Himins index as 2.36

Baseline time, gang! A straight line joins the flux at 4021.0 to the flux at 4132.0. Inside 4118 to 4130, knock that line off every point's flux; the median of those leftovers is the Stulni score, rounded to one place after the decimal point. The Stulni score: 0.5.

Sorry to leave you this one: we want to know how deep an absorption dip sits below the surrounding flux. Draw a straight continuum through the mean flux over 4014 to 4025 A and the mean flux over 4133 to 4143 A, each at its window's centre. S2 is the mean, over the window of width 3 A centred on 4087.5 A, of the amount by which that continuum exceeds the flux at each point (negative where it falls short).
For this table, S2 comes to -0.3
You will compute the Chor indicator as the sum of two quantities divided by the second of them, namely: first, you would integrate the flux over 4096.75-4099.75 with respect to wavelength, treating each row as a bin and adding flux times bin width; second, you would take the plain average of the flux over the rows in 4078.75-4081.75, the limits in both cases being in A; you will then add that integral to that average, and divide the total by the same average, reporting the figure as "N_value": 3.8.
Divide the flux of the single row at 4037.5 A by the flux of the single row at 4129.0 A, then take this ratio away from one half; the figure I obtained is -0.56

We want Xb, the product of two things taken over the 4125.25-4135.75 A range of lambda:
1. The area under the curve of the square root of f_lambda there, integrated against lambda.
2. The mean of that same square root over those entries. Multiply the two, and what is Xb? 47.3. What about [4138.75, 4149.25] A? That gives 49.5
